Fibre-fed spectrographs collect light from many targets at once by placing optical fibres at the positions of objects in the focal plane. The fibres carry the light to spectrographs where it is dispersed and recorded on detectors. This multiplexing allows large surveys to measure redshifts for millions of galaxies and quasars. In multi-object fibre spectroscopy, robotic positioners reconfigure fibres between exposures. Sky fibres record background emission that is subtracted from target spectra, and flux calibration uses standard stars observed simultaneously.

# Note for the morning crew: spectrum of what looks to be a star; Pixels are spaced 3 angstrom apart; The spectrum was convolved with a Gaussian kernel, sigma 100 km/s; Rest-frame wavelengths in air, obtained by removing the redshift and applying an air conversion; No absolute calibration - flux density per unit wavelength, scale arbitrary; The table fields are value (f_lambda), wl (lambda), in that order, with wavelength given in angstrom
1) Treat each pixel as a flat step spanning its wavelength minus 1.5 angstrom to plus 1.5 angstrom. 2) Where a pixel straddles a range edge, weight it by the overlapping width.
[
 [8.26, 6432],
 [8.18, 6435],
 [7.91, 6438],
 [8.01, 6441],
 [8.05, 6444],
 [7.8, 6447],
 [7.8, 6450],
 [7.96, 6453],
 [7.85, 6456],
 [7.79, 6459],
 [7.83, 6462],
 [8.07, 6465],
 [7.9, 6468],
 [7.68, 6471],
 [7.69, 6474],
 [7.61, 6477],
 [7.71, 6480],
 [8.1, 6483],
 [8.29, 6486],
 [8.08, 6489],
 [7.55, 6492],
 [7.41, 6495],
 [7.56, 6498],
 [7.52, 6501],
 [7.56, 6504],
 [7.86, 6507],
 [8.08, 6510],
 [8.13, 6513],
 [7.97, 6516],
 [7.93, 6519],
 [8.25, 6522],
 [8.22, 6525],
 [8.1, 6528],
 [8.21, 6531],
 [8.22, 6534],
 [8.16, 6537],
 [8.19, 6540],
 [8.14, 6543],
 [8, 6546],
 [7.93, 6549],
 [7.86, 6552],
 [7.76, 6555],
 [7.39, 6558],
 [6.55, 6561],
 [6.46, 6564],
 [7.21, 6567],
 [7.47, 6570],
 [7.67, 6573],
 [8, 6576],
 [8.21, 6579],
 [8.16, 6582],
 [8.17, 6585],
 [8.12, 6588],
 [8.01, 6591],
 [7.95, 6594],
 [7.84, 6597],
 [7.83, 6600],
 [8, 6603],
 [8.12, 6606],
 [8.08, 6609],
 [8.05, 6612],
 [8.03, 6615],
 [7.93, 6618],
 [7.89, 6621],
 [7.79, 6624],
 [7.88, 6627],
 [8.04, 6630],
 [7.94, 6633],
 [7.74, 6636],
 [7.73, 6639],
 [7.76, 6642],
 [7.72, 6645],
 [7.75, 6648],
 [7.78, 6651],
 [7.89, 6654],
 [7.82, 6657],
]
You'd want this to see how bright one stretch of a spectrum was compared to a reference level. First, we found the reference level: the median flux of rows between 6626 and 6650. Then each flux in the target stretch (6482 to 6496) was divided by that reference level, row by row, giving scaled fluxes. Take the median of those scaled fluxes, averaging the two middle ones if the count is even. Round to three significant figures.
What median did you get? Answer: 1.04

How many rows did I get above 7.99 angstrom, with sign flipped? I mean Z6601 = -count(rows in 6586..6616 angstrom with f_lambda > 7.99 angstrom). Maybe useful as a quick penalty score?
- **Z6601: -7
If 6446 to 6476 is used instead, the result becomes -1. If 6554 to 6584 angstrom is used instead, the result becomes -3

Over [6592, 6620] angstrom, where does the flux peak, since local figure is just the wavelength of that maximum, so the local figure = 6606 angstrom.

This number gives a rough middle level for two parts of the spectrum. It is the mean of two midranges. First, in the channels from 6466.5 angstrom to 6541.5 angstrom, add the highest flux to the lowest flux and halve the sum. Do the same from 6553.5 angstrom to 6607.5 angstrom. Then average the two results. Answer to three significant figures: 7.59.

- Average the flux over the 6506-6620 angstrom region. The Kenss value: 7.90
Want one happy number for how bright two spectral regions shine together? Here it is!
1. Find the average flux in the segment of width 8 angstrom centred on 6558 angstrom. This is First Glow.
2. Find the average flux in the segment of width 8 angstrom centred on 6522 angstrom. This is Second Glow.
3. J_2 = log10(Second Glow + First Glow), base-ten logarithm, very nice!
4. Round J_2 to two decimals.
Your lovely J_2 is 1.19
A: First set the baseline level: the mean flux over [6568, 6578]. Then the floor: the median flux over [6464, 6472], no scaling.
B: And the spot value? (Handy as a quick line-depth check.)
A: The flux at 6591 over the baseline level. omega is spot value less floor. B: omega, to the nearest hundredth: -6.86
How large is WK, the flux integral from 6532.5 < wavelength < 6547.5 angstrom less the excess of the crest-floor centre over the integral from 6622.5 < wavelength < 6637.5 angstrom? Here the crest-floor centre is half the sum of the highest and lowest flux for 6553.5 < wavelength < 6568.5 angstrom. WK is 233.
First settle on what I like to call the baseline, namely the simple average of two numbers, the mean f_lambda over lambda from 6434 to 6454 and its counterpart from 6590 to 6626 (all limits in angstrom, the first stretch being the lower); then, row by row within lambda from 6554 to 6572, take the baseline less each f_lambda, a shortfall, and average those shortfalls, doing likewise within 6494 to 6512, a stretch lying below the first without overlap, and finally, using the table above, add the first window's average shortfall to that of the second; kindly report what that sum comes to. 1.1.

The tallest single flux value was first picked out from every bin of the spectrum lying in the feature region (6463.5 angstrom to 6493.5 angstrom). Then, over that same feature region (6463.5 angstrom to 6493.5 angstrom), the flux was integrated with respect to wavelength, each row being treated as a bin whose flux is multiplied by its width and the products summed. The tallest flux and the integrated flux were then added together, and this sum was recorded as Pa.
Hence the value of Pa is 244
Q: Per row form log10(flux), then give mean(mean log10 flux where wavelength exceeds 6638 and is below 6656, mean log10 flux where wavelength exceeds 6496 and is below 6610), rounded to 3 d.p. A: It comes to 0.893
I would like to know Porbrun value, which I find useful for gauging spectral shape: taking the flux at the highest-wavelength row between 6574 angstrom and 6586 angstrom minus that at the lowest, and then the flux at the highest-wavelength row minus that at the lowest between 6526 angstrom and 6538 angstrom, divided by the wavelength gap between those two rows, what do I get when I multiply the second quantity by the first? 0.001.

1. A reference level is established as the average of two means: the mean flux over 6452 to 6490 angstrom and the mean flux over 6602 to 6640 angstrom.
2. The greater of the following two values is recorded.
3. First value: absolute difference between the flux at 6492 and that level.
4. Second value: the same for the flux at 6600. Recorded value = 0.36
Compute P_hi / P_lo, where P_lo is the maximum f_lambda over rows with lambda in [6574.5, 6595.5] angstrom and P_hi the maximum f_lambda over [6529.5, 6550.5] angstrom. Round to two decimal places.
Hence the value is 1.00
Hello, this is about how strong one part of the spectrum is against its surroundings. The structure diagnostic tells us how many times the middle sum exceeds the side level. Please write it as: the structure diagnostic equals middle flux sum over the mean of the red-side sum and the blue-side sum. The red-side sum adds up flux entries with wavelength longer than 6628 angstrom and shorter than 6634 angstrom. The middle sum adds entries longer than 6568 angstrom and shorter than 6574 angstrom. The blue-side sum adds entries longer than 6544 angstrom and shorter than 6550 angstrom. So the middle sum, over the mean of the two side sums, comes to 0.95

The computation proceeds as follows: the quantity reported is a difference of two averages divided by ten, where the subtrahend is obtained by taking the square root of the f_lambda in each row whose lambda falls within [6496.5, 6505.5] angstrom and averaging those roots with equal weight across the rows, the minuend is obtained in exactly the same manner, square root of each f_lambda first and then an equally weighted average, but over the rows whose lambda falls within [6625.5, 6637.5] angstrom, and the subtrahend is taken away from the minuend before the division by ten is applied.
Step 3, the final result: 0.006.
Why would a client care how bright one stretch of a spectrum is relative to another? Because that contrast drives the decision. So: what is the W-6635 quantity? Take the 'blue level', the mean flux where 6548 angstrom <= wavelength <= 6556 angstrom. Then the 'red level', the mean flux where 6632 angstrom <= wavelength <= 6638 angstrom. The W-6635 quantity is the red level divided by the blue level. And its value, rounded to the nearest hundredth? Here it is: 1.00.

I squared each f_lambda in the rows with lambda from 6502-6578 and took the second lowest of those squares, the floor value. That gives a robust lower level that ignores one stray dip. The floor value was 43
